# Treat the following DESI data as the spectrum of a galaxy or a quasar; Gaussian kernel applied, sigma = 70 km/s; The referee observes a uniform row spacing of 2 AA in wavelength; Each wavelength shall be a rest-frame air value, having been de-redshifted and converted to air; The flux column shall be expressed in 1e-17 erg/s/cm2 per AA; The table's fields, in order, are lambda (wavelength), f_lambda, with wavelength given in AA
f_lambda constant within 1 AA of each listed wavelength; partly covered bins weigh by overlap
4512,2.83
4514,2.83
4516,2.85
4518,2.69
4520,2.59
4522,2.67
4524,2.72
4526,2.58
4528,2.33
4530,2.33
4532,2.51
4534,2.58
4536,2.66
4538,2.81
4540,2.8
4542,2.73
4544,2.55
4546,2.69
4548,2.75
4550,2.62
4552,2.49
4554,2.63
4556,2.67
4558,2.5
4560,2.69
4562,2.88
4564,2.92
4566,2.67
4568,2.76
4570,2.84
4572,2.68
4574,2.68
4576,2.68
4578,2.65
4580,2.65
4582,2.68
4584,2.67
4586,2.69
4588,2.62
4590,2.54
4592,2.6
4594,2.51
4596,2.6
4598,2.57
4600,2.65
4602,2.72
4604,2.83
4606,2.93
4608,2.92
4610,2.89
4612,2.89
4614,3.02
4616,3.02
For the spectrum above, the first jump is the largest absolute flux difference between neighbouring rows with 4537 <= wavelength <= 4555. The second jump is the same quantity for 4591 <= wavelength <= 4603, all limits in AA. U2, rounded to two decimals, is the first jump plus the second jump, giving 0.27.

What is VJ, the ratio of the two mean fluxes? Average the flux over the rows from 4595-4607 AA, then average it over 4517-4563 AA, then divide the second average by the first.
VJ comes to 0.968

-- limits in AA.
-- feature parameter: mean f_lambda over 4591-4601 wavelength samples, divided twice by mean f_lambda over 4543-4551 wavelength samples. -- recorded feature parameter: 0.368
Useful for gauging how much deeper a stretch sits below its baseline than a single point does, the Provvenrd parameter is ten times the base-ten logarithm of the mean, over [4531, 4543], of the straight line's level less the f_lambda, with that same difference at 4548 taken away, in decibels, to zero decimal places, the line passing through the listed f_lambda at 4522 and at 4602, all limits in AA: -12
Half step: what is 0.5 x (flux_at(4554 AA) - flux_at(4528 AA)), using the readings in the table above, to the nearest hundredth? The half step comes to 0.15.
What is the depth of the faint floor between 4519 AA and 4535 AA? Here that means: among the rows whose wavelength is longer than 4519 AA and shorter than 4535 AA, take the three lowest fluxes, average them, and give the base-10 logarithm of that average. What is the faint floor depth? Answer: 0.378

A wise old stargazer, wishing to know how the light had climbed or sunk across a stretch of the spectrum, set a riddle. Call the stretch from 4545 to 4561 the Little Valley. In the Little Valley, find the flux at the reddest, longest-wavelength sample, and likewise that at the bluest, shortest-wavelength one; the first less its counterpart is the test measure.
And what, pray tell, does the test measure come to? 0.0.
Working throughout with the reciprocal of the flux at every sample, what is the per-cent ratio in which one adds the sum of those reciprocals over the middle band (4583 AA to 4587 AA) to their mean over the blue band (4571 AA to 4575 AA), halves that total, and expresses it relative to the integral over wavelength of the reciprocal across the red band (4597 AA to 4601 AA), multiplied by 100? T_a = 36.5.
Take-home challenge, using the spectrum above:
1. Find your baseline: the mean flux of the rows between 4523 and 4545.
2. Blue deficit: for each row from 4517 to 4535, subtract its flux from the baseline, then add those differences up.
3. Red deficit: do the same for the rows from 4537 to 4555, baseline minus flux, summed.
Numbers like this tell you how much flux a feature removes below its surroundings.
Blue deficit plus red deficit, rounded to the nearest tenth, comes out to -0.3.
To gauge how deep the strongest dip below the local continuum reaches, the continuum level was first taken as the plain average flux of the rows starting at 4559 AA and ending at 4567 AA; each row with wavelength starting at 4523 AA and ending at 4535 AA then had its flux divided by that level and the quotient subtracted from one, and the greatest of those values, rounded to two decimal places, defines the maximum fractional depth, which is 0.16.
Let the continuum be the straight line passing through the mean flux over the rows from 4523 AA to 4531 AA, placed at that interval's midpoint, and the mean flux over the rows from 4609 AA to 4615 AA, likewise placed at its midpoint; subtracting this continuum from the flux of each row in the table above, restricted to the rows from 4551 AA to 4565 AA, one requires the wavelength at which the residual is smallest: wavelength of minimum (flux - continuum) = 4558 AA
